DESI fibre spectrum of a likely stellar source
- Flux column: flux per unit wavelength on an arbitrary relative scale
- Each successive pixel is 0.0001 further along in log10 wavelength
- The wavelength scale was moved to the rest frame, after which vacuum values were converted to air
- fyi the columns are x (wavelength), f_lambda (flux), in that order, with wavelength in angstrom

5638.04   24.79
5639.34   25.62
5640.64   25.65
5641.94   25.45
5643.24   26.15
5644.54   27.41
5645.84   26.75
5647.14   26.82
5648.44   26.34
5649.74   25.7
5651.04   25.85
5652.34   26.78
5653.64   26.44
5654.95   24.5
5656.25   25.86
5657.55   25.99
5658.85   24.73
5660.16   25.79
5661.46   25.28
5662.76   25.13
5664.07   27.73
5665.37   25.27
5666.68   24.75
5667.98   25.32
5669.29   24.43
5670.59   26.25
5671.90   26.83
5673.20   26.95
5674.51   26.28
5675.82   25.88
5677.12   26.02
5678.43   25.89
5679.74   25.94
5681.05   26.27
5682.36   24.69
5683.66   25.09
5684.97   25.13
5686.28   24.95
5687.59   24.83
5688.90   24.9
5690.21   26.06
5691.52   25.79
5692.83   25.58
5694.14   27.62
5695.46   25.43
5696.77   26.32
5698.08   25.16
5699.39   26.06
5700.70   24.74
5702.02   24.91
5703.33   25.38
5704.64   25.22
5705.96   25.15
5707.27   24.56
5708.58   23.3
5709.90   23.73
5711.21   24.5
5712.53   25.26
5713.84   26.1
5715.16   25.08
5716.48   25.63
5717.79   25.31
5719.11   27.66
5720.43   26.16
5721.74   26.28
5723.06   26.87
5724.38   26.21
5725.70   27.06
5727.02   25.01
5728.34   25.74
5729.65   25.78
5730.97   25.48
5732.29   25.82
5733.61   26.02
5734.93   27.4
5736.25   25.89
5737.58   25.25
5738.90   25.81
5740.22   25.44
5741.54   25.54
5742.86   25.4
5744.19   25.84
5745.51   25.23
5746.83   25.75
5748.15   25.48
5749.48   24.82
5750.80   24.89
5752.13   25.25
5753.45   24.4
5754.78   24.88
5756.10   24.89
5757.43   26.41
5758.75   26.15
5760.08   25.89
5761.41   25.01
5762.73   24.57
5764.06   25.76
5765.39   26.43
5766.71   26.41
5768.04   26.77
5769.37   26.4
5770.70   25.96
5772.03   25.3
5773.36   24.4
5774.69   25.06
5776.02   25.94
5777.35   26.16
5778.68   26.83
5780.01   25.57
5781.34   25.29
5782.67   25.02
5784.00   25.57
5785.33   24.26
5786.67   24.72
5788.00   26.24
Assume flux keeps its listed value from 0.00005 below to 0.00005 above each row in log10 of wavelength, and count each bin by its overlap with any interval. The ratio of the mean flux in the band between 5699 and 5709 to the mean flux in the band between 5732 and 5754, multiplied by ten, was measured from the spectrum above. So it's 9.8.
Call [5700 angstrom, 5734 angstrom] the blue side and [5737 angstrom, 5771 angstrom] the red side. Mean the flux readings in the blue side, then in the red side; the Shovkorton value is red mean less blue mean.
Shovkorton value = 0.06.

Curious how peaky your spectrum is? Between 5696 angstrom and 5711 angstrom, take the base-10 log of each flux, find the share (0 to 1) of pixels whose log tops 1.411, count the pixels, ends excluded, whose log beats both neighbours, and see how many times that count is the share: 11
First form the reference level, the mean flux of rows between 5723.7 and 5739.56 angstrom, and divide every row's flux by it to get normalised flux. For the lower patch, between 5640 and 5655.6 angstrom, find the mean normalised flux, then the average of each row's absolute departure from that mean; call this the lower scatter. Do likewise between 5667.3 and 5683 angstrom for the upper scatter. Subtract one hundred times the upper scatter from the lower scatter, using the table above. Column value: -2.08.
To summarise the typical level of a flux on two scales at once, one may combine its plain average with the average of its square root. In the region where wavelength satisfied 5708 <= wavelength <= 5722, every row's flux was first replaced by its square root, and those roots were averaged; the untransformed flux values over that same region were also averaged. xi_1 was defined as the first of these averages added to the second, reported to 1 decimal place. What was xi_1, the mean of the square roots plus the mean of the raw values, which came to 30.4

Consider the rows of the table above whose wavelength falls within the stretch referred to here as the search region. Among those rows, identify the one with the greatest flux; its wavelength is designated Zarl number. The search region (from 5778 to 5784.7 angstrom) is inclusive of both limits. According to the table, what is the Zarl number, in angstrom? 5778.68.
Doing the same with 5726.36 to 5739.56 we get 5734.93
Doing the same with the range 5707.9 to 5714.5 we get 5713.84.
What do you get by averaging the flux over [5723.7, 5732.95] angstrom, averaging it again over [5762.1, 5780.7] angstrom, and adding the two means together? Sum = 51.7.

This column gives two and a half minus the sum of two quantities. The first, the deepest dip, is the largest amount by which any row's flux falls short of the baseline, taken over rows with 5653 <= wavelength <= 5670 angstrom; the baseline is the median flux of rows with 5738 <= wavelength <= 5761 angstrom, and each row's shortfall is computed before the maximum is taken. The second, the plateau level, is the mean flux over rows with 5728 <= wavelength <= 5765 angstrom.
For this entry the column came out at -24.0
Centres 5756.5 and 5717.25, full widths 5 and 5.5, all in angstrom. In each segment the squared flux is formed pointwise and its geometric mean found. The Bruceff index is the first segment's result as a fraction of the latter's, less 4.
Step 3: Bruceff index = -3.03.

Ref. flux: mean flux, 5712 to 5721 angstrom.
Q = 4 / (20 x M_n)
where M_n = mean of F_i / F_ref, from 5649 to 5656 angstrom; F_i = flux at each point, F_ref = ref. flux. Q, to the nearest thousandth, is 0.200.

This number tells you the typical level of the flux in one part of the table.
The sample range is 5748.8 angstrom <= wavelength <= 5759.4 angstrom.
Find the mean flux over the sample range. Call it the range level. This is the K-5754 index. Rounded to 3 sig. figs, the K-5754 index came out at 25.2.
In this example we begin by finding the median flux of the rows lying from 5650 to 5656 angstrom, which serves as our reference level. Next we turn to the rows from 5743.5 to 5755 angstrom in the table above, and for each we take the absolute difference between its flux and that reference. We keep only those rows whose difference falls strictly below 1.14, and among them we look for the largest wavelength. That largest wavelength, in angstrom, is 5752.13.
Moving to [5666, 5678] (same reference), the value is 5677.12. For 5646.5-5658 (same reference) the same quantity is 5657.55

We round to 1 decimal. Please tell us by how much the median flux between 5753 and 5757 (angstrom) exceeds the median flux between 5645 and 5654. -1.6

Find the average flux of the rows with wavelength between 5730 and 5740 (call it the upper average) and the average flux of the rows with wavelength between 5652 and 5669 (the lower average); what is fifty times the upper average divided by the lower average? 50.6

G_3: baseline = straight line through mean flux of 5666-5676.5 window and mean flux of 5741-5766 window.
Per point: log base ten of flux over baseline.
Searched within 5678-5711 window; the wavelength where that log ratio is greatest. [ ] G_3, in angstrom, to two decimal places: 5694.14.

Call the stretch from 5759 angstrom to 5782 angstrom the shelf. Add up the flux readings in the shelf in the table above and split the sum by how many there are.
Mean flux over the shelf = 25.75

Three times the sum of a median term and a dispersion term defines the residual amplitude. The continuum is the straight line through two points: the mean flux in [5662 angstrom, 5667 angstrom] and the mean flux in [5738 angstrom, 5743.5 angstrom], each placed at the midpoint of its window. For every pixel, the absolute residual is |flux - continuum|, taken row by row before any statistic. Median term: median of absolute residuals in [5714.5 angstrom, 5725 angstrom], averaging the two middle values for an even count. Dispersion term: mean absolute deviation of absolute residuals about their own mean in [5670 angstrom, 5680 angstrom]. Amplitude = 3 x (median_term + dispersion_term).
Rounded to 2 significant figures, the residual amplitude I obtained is 2.7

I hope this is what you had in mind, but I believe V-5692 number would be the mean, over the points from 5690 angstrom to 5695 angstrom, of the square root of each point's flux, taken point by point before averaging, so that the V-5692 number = 5.12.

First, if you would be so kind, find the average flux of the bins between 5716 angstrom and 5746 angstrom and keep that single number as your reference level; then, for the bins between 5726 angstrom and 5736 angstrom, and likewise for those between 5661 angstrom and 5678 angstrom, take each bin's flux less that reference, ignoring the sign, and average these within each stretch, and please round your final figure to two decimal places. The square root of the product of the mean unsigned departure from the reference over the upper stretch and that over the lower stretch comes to 0.61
